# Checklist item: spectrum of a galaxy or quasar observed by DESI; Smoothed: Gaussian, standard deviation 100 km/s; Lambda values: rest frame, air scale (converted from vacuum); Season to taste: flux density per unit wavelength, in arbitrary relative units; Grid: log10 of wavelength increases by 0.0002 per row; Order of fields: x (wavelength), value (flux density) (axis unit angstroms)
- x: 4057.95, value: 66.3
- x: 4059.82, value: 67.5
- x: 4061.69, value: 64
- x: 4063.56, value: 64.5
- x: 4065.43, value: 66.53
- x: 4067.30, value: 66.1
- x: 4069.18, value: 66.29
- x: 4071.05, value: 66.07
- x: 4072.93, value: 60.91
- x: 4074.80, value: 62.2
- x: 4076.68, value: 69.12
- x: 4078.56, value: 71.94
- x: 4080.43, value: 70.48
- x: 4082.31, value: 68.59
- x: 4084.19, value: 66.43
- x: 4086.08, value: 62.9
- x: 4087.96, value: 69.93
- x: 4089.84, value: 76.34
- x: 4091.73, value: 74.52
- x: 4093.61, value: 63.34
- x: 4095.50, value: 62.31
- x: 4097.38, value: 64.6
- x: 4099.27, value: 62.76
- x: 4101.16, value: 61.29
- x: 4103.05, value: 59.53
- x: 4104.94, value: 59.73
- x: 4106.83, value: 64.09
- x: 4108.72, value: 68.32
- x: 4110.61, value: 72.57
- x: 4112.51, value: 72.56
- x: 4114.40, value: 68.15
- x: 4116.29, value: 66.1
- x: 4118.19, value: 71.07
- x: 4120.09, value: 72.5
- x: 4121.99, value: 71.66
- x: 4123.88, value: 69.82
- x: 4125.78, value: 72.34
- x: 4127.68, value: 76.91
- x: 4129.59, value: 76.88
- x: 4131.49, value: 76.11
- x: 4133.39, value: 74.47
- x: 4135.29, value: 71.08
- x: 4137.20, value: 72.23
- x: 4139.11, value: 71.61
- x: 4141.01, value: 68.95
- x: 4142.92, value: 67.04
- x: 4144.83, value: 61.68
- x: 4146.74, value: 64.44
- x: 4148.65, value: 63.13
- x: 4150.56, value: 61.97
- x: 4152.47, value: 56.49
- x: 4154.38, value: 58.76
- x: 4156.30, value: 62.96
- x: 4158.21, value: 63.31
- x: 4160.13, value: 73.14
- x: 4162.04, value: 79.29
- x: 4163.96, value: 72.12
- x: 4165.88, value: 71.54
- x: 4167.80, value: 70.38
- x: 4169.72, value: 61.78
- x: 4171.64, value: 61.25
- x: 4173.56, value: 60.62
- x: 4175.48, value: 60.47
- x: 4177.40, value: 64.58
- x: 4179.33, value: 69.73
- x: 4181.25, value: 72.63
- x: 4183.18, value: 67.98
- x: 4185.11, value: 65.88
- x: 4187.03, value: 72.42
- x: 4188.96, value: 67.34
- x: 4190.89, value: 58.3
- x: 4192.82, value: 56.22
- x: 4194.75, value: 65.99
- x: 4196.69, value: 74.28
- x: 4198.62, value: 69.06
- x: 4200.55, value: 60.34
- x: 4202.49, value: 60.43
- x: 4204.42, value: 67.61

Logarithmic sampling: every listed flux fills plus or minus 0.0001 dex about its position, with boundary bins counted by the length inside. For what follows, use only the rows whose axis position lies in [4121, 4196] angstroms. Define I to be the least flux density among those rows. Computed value 56.22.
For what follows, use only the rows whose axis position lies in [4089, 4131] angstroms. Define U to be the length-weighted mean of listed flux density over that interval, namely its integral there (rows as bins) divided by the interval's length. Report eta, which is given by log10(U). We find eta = 1.836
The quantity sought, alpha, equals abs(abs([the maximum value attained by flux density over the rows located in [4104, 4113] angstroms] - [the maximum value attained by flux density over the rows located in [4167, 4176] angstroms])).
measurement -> 2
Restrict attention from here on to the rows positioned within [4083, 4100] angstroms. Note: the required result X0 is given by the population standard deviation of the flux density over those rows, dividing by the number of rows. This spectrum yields 5.04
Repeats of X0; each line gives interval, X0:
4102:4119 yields 4.71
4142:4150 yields 1.97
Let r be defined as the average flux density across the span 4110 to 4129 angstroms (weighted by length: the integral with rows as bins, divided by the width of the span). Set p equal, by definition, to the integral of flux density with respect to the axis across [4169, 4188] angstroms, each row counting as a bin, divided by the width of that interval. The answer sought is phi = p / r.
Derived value 0.92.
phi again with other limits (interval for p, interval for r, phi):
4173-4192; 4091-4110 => 1.03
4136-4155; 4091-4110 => 1.01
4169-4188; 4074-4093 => 0.95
